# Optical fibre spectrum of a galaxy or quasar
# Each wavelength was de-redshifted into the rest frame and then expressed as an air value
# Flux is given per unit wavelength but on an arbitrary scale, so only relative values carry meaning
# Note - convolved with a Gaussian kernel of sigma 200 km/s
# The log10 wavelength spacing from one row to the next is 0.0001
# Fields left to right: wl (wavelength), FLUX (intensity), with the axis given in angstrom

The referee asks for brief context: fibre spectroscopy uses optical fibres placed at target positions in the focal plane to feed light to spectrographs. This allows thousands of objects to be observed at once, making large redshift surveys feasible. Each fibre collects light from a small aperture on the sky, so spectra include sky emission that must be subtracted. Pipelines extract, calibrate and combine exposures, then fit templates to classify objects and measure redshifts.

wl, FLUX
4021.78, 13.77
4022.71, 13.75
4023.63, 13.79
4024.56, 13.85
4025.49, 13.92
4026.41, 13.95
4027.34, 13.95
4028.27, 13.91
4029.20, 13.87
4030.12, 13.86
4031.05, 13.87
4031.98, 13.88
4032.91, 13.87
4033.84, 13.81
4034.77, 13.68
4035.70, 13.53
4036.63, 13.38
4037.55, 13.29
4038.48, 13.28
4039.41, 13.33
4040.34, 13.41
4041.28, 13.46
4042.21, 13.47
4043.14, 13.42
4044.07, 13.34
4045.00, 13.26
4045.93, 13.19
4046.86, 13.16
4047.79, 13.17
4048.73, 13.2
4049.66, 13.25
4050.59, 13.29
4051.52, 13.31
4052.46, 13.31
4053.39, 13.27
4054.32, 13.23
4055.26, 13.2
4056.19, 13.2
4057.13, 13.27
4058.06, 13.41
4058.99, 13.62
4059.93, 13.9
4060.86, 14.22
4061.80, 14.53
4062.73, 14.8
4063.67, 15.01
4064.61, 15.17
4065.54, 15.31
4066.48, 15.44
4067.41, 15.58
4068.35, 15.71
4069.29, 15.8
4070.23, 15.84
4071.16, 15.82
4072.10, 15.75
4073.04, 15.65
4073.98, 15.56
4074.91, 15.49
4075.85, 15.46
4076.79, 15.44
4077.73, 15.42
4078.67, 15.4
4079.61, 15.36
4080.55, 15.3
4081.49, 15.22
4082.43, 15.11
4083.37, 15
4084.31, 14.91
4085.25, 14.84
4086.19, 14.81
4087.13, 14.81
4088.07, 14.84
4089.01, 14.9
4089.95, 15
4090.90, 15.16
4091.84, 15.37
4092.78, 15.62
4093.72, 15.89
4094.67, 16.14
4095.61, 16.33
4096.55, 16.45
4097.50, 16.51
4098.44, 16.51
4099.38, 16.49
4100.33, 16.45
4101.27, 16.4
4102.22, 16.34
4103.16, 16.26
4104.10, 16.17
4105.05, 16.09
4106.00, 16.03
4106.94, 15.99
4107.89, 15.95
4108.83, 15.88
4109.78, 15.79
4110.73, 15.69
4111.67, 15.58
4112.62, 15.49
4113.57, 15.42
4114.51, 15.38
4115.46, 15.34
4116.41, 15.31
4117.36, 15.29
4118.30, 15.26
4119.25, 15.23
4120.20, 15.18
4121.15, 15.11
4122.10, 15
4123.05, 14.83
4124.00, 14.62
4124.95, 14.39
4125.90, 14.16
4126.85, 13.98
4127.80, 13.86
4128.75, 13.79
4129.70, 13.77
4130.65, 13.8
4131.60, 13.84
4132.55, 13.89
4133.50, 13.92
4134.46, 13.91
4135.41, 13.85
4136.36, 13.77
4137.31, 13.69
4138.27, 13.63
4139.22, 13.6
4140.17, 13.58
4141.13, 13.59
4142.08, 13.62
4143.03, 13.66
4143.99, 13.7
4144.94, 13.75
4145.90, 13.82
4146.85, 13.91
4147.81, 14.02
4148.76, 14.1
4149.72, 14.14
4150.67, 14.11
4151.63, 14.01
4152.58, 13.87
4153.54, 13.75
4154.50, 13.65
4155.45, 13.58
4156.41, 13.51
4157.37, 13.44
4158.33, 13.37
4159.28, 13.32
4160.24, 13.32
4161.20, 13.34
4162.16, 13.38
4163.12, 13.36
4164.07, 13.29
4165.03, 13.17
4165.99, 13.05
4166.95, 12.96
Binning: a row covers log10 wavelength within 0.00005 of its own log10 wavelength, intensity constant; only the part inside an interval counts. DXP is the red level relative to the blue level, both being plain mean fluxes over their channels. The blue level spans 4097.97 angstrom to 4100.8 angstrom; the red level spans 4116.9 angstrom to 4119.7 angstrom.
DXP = 0.93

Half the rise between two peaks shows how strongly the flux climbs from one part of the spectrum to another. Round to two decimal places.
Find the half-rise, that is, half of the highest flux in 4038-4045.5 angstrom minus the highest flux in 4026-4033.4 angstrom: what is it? -0.24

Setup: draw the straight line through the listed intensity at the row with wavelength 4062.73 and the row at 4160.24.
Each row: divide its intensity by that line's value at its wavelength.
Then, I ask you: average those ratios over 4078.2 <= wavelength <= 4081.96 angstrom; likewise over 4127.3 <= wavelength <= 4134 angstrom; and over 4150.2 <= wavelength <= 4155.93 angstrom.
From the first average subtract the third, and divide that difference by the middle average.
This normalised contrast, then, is 0.024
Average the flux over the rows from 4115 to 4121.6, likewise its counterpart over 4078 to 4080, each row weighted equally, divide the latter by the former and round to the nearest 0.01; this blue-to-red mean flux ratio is 1.01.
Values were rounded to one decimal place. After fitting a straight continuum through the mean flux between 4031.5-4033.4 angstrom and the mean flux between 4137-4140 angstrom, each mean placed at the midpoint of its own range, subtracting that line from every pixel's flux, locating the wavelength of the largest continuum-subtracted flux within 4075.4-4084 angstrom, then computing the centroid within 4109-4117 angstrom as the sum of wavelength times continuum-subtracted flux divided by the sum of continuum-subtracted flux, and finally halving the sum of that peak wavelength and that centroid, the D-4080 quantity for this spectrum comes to 4094.4 angstrom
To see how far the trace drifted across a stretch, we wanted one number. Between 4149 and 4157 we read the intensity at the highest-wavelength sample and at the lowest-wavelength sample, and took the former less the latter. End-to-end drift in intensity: -0.63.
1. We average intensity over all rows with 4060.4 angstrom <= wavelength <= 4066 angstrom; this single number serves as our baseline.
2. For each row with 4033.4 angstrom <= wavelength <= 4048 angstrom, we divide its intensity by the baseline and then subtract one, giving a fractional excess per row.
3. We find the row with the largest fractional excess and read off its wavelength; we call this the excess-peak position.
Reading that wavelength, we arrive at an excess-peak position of 4033.84 angstrom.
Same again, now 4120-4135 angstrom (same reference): 4120.20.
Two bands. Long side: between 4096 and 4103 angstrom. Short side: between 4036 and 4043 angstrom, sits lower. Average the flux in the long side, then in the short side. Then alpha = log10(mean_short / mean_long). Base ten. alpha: -0.09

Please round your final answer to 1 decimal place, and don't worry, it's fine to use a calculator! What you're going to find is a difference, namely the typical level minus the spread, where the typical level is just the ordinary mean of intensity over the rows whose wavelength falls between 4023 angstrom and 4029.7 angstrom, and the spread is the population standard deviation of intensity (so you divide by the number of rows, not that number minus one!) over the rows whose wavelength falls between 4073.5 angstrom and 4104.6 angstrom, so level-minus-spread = 13.3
